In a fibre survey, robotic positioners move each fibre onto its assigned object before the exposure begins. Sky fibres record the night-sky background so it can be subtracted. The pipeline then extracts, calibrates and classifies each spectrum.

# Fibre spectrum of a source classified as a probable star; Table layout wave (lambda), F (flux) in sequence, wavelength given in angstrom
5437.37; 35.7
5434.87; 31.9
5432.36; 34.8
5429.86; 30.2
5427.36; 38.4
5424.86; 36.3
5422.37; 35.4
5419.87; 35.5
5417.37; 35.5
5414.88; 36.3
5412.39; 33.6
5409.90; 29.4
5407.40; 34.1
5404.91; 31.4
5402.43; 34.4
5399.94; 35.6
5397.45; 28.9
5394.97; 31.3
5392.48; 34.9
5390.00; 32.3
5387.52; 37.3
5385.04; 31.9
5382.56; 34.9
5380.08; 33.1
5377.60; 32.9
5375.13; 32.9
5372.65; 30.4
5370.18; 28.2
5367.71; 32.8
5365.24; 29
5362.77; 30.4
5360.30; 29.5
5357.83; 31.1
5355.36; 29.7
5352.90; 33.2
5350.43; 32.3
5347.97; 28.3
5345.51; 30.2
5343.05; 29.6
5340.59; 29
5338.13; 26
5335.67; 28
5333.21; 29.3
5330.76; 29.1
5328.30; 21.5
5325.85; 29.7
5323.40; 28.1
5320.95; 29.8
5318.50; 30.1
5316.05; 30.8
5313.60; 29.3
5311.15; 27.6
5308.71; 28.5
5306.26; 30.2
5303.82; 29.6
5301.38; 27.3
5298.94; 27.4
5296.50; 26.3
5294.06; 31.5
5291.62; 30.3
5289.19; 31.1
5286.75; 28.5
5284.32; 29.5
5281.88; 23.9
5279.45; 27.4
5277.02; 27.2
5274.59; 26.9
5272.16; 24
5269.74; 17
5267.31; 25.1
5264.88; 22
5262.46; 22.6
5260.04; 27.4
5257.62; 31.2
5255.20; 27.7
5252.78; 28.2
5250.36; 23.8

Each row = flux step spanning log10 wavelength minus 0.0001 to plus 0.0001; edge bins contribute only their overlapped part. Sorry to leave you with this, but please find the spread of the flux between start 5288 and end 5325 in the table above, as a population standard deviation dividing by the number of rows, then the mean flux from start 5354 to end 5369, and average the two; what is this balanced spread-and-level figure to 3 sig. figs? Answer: 16.0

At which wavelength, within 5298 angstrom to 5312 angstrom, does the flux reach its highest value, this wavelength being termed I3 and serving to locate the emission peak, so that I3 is 5306.26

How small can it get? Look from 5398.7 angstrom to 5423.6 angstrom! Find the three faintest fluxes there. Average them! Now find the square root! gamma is 5.61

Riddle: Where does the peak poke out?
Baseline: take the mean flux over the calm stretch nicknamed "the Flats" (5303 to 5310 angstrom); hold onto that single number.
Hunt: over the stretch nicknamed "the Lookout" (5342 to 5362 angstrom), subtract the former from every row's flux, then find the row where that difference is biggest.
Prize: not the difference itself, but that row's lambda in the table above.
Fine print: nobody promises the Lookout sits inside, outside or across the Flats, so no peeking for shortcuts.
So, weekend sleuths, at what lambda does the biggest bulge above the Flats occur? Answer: 5352.90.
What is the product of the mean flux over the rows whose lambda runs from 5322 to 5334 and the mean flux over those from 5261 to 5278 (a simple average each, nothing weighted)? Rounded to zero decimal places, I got 648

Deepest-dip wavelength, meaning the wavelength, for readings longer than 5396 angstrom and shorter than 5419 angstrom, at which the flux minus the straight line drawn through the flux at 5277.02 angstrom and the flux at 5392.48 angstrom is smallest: 5409.90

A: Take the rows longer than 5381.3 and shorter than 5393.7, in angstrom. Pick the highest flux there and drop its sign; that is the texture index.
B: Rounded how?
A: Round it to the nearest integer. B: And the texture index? 37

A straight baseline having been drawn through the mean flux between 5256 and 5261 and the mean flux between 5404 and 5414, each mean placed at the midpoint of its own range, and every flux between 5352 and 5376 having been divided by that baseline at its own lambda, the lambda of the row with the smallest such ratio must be 5370.18 angstrom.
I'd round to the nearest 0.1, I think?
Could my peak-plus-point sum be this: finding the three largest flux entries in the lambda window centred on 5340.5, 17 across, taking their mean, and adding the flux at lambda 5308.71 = 58.2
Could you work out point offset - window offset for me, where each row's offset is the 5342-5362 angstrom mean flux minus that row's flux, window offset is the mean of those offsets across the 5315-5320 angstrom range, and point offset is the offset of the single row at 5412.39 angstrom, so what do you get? -3.2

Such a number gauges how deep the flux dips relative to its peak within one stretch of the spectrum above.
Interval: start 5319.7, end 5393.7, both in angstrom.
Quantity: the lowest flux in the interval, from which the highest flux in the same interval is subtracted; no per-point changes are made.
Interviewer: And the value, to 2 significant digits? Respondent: -16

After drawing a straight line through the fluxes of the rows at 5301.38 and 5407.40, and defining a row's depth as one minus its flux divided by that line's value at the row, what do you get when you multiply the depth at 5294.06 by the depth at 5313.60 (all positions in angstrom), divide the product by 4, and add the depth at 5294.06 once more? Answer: -0.17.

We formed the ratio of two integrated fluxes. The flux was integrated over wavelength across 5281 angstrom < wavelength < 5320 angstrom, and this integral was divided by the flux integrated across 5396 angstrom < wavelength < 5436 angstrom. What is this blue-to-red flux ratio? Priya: 0.83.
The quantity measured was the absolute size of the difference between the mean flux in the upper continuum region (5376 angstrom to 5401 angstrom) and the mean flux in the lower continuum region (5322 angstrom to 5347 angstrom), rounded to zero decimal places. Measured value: 5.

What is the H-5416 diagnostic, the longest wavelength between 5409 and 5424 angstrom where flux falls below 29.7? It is 5409.90 angstrom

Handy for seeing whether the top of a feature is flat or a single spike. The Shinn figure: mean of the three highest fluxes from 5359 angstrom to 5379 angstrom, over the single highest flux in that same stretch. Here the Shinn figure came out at 0.999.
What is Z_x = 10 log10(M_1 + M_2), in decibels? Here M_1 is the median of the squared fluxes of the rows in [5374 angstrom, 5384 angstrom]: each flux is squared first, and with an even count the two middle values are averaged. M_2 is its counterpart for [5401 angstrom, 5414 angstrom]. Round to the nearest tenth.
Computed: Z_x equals 33.5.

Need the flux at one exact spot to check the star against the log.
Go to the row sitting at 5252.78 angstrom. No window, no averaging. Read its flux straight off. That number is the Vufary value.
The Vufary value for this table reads 28.2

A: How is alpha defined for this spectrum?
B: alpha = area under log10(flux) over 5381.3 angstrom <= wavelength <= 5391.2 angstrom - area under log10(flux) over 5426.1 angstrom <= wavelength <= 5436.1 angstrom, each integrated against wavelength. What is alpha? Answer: -0.1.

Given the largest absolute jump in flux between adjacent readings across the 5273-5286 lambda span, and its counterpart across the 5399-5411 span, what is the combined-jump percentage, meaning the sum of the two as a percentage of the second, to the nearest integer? 219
